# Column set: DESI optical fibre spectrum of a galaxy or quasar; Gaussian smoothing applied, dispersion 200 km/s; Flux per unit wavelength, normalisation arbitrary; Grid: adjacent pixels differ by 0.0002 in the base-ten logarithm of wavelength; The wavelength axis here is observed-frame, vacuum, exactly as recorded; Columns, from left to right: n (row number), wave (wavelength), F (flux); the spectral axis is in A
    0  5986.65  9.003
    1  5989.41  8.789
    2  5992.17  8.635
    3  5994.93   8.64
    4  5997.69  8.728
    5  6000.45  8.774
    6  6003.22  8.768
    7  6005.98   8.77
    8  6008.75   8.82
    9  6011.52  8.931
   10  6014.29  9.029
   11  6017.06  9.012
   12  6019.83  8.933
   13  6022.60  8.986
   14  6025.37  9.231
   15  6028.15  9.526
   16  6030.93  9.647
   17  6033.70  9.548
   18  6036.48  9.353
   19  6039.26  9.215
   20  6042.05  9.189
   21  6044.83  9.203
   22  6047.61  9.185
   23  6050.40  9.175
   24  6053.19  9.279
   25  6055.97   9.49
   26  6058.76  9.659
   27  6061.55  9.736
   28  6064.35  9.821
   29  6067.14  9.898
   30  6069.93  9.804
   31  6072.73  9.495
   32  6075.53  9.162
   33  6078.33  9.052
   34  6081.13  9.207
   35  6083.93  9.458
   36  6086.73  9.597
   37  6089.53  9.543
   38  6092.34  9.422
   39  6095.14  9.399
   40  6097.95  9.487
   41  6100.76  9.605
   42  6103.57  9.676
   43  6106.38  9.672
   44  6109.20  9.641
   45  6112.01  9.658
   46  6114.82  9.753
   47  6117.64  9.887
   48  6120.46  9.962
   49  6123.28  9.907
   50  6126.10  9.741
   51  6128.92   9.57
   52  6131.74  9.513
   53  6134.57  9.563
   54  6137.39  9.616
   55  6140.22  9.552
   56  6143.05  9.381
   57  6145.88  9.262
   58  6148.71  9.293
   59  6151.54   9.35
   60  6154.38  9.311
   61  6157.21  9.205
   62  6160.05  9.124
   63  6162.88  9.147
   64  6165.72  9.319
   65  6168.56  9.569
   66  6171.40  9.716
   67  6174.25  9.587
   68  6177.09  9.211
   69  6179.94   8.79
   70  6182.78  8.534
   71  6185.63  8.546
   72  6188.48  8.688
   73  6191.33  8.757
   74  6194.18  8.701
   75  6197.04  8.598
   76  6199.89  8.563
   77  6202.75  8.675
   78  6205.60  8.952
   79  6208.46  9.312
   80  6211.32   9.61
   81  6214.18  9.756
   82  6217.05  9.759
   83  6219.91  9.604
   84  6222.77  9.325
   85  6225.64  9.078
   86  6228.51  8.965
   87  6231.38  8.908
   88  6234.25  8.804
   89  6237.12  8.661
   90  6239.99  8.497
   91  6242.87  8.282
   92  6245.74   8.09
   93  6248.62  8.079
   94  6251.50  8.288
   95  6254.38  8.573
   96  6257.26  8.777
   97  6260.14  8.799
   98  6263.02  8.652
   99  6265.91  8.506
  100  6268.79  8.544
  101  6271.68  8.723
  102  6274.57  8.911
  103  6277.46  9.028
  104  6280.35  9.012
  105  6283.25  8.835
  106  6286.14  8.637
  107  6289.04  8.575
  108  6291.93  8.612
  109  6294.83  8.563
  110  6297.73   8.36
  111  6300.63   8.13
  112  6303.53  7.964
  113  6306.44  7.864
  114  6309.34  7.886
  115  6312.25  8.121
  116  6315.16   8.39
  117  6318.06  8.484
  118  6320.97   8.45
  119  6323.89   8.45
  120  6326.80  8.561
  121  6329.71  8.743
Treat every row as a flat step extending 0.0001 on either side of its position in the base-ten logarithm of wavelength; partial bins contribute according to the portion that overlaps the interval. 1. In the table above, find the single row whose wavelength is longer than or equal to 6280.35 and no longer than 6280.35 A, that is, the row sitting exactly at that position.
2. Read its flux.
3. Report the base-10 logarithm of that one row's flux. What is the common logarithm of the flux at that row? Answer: 0.955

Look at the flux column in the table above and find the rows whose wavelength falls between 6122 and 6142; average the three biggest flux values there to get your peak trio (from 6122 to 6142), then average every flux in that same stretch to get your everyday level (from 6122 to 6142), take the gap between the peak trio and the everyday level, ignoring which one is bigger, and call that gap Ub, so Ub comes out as 0.12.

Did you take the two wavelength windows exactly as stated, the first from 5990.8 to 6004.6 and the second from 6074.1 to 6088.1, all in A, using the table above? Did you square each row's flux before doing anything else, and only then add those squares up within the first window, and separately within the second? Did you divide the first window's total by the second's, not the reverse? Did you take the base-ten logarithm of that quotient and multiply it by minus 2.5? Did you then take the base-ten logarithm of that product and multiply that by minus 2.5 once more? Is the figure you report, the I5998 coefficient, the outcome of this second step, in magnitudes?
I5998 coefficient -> 2.1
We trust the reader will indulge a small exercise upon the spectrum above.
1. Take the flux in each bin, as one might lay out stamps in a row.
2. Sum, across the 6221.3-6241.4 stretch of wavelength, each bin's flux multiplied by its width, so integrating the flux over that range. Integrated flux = 179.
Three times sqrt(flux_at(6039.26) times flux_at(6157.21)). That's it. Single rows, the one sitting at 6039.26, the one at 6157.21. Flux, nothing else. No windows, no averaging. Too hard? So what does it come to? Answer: 27.6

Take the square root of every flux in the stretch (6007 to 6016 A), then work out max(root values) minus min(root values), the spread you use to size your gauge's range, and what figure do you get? 0.035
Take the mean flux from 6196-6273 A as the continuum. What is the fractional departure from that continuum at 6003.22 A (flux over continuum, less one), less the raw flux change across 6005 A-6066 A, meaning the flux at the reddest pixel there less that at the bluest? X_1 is -1.1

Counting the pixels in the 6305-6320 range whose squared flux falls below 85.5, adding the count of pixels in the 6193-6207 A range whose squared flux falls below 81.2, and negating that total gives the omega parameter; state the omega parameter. -10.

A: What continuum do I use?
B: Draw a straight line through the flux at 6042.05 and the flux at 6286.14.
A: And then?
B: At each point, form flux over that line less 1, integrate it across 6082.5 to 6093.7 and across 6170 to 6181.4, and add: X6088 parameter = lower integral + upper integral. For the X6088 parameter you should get 1.1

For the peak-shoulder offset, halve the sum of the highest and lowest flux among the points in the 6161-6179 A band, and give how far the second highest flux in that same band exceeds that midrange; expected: 0.16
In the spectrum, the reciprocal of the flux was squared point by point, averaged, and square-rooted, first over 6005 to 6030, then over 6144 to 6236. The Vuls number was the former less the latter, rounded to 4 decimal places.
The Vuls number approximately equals 0.0010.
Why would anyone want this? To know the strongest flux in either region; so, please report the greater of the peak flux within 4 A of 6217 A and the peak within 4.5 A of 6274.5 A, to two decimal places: 9.76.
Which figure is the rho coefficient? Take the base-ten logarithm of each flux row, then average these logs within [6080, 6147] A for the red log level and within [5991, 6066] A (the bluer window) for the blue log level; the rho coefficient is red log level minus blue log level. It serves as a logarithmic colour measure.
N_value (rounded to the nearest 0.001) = 0.020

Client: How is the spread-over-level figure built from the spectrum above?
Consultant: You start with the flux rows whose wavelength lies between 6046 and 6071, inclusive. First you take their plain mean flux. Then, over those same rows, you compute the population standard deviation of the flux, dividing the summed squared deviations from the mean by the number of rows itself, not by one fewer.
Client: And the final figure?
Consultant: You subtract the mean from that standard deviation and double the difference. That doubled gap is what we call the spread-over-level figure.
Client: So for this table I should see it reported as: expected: -18.6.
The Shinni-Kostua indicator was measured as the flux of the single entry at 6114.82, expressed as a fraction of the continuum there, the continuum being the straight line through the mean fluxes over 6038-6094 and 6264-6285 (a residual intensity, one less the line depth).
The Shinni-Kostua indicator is 1.05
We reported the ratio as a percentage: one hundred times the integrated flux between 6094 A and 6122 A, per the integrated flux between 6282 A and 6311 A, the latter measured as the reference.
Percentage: 112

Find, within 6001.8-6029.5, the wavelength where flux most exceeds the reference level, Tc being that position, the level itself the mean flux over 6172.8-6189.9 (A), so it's 6028.15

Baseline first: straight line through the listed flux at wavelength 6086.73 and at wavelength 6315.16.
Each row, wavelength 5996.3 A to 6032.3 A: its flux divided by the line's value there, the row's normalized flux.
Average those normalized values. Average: 0.90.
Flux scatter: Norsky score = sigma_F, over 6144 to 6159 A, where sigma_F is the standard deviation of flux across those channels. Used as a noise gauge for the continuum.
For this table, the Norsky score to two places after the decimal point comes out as 0.05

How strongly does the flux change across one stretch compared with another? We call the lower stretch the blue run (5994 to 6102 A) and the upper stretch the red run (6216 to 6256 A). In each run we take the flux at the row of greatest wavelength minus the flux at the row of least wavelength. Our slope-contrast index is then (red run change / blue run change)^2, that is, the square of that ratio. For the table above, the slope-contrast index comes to 2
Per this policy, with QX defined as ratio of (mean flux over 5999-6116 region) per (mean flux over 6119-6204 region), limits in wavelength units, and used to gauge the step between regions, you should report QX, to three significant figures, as 1.01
